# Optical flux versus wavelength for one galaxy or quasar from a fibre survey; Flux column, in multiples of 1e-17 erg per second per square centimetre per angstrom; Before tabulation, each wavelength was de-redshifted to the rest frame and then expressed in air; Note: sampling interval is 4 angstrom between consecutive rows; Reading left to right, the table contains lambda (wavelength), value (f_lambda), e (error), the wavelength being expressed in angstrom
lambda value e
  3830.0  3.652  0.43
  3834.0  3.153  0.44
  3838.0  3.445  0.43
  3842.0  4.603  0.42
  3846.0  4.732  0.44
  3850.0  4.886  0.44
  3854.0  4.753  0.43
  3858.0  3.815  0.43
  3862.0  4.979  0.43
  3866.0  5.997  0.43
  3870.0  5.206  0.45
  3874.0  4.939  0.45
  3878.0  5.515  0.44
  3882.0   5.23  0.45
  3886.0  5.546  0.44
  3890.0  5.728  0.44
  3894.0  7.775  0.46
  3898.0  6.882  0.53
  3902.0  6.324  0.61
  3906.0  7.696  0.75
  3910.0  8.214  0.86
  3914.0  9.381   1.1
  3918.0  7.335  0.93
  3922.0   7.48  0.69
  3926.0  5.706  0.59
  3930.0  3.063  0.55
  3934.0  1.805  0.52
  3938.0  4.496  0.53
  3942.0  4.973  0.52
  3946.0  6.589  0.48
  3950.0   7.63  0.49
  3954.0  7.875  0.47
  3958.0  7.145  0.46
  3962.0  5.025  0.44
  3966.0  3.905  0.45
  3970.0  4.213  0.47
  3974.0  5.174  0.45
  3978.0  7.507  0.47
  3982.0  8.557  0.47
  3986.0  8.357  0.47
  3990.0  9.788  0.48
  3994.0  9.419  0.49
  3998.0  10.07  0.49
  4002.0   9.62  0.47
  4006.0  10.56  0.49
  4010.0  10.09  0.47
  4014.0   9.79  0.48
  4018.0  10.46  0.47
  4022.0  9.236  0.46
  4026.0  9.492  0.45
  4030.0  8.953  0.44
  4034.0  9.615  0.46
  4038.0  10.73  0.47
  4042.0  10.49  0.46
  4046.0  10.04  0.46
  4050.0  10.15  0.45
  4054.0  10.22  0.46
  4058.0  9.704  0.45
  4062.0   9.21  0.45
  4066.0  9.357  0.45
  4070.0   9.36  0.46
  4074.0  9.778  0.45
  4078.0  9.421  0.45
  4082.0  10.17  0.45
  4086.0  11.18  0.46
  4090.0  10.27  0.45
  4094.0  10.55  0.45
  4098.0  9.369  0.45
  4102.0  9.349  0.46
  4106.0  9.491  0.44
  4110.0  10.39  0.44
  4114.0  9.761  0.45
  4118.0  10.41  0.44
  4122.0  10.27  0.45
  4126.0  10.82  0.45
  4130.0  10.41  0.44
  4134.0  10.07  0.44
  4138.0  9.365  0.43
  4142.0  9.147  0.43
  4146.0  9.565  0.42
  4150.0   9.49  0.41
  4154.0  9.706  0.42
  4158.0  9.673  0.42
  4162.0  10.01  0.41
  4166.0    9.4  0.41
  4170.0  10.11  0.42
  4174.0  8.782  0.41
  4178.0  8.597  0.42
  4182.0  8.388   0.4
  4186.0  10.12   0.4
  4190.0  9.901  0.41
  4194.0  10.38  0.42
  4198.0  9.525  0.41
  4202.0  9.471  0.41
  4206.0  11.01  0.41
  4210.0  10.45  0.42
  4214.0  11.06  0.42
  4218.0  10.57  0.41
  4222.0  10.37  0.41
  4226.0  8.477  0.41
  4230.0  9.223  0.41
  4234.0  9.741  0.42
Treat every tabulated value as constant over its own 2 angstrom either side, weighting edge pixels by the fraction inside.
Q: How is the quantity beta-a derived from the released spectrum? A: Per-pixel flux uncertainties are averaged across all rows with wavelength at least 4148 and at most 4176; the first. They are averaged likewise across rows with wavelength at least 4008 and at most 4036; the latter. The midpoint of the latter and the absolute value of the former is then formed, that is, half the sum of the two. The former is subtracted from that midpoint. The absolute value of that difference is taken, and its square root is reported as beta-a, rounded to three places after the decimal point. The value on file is 0.154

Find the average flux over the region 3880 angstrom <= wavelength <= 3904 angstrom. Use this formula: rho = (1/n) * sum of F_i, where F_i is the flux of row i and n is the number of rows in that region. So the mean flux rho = 6.2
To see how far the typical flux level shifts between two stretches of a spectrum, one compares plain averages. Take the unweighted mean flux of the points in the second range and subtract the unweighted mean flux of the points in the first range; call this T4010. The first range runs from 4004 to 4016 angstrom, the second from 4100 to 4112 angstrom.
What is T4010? 0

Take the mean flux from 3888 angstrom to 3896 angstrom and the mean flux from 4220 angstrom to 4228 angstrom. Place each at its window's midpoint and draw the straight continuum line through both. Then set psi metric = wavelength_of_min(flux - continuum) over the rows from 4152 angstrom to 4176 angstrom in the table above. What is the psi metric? 4174.0 angstrom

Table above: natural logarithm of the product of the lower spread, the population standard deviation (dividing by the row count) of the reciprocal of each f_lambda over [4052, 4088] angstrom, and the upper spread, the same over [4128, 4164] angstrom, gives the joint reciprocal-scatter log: -10.7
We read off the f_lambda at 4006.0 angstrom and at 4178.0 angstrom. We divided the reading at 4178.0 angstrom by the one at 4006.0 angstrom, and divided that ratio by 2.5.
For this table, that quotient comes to 0.33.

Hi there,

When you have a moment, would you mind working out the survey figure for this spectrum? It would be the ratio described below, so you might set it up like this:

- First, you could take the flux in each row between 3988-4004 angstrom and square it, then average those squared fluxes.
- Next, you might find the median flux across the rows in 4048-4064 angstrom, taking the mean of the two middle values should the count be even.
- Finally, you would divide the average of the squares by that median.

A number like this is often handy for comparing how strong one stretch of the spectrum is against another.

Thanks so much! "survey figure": 10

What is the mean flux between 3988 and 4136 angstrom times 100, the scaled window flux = 995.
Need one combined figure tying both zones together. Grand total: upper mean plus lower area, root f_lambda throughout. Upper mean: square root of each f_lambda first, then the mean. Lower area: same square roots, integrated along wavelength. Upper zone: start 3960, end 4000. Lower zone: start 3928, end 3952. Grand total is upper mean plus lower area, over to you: 54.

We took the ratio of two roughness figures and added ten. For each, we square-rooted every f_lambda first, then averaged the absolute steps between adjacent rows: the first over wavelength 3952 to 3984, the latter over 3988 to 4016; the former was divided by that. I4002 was 13.0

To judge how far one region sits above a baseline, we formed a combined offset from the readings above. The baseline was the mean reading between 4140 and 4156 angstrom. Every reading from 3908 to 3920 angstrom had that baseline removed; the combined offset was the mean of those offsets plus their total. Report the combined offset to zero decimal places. -5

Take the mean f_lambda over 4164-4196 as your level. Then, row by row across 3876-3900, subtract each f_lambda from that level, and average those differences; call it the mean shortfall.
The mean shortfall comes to 3.3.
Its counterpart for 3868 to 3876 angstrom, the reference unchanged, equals 4.4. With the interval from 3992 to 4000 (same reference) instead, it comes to -0.3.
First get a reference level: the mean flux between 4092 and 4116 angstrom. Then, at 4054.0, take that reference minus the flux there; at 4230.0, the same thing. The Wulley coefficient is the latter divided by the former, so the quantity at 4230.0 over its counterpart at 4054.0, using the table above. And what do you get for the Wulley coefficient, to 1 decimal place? -1.5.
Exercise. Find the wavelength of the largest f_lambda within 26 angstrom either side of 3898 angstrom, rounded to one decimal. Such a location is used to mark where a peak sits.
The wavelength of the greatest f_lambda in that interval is 3914.0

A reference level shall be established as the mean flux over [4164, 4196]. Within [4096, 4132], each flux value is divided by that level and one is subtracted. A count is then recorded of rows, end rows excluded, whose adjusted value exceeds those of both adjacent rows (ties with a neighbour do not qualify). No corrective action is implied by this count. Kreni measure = 3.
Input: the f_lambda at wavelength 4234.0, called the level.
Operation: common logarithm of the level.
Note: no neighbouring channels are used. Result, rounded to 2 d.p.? 0.99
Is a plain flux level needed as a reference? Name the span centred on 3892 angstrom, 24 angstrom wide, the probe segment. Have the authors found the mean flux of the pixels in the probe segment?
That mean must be 6.2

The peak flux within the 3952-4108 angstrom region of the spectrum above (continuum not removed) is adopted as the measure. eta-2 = 11.18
